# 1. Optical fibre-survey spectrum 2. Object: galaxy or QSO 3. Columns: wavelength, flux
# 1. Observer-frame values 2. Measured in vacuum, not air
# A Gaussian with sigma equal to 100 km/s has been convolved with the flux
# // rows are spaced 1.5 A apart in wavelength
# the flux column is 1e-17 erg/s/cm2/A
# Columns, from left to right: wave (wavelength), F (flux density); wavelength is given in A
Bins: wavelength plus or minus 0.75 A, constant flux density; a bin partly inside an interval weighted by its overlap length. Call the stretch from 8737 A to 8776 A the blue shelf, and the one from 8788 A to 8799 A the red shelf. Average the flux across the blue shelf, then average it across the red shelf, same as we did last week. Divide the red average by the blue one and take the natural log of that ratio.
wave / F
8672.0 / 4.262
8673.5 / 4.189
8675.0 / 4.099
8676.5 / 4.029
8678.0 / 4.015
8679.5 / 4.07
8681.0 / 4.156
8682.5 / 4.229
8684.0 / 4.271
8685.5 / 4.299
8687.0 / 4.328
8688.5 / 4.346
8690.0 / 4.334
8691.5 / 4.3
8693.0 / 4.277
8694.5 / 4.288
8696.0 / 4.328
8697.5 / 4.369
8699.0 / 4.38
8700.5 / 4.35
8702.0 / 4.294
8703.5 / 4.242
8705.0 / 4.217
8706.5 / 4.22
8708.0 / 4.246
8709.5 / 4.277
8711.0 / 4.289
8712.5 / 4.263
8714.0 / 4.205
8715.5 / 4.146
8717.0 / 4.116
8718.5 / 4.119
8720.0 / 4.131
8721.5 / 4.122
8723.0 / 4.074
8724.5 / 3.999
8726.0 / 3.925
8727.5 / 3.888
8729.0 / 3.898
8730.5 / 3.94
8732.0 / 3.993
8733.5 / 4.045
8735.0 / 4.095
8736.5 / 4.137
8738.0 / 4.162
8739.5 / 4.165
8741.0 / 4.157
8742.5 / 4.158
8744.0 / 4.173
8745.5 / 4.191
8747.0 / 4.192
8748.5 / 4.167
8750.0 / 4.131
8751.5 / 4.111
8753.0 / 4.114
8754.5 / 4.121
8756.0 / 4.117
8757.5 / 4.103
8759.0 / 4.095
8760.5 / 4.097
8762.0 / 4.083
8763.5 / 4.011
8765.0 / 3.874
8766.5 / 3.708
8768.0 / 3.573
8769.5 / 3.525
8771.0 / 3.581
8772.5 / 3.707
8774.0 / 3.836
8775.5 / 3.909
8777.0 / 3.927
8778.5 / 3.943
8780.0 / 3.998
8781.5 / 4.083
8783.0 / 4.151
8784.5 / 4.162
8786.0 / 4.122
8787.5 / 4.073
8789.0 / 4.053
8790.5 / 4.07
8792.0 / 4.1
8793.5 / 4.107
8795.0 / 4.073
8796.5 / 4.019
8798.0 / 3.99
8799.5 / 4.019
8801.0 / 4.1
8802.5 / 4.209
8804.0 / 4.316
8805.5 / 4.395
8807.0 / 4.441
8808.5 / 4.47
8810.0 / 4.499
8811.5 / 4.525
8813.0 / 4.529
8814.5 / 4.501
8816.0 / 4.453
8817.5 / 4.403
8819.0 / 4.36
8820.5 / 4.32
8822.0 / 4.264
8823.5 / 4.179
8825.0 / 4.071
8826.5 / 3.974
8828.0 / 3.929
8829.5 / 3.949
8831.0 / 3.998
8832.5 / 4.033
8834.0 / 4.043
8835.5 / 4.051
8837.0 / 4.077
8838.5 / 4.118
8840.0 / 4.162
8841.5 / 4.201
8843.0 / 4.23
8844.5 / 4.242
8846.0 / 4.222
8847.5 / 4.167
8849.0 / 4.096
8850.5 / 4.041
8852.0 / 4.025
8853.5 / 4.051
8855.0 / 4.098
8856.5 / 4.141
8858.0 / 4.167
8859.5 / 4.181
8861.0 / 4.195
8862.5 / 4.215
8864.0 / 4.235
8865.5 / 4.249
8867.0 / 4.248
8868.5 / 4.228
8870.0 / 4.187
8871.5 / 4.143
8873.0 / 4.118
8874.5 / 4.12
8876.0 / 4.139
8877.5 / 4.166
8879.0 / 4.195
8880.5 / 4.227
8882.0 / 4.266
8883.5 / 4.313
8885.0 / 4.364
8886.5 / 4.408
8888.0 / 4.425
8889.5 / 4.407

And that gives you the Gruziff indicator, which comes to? 0.014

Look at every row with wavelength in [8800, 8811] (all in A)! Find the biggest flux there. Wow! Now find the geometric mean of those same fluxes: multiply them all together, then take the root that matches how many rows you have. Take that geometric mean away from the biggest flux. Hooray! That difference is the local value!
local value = 0.15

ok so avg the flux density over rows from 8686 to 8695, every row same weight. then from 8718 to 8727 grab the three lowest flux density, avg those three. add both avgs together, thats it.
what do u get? 8.31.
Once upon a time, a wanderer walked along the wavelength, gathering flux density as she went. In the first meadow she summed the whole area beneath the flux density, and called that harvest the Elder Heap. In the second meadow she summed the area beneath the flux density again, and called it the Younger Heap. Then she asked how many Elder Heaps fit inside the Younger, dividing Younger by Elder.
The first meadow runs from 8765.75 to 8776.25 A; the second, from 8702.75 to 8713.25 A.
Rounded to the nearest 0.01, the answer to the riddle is 1.15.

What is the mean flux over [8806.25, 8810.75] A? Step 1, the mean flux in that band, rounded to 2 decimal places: 4.47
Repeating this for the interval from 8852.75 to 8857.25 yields 4.10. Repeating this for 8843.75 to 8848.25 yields 4.21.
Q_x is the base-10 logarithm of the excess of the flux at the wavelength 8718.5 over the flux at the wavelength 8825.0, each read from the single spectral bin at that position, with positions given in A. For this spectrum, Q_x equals -1.3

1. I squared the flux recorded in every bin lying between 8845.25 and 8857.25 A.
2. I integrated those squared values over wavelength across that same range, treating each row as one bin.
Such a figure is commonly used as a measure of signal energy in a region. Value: 202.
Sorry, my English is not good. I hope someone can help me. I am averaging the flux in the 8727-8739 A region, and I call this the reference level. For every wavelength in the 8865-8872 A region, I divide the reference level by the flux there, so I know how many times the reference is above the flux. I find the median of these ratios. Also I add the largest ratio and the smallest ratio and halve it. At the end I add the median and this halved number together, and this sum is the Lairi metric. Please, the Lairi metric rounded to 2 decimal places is 1.91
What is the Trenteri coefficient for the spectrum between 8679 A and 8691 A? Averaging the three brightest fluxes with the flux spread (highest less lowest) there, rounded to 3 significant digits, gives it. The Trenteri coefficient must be 2.31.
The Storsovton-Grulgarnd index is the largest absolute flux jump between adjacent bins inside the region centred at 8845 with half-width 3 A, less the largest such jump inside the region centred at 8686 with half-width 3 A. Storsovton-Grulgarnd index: 0.03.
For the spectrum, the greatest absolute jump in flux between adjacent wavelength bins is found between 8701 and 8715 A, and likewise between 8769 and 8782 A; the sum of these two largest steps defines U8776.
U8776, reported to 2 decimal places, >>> 0.19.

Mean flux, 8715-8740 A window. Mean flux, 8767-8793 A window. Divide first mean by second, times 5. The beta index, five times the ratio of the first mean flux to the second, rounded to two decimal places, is 5.16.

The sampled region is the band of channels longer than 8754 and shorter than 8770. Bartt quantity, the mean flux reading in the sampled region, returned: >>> 3.94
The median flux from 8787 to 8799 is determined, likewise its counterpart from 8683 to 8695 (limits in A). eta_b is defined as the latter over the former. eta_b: 1.06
